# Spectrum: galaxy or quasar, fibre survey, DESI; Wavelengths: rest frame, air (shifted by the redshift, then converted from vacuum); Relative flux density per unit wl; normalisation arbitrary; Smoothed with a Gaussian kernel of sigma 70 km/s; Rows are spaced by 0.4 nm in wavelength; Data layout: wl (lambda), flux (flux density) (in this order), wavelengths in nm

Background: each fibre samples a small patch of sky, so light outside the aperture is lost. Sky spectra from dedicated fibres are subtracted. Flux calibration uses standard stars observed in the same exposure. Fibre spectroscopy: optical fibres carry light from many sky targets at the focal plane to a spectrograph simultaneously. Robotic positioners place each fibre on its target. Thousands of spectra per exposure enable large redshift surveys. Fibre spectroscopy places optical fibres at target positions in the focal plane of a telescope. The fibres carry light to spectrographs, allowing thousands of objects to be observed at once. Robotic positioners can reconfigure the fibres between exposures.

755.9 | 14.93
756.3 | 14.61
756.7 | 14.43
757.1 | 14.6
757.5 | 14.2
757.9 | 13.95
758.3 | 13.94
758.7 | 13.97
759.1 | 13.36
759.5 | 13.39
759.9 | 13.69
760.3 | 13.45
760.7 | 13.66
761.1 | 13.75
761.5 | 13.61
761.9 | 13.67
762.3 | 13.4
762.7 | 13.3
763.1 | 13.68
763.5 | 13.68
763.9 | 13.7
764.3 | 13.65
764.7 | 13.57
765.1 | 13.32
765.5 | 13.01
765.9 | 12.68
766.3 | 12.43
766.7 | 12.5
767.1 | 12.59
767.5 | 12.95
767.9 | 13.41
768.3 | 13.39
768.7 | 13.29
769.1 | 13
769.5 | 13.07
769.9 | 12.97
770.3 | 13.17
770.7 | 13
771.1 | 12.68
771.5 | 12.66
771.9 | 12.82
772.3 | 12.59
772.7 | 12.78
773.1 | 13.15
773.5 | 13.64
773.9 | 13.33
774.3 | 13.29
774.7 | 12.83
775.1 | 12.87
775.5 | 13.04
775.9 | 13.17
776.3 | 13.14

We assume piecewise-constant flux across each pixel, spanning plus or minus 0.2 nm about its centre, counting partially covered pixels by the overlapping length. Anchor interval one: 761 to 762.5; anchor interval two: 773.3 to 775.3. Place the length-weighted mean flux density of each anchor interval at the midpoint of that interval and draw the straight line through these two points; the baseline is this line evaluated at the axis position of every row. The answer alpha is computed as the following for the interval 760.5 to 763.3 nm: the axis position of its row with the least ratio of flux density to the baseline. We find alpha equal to 762.7 nm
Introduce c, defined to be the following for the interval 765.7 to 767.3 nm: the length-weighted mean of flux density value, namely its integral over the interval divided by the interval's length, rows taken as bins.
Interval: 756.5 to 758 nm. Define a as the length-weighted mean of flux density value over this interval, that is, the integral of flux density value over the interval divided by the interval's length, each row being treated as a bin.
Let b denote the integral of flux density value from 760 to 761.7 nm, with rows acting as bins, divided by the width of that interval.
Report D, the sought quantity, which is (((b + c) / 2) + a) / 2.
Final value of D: 13.7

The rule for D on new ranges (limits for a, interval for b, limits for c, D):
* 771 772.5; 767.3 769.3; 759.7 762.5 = 13.0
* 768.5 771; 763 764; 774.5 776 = 13.2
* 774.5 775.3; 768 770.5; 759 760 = 13.1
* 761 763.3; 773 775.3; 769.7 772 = 13.3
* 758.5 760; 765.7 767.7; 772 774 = 13.2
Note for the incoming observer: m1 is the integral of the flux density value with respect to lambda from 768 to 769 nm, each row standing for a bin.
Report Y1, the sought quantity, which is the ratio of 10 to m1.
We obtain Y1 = 0.75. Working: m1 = 13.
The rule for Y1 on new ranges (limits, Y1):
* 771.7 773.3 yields 0.49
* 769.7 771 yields 0.59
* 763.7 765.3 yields 0.46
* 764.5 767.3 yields 0.28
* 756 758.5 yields 0.28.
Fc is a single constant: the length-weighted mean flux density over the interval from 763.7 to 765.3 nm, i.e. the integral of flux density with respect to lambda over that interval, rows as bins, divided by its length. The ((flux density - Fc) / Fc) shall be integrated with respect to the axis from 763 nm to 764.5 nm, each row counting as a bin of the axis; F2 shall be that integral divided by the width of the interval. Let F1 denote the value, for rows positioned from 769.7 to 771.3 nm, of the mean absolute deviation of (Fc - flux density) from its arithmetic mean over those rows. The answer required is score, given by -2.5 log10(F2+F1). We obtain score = 2.1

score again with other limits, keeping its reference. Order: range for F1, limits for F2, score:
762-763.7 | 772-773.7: 2.3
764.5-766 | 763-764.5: 1.3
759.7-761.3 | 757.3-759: 2.3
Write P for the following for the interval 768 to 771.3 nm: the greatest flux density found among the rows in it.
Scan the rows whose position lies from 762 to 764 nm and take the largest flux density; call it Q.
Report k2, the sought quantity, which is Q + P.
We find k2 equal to 27.1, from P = 13.39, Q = 13.7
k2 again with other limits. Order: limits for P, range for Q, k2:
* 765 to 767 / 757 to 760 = 27.9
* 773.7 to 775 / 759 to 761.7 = 27.1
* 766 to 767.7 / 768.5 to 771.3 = 26.2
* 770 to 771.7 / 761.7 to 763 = 26.8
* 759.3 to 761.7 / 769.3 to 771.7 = 26.9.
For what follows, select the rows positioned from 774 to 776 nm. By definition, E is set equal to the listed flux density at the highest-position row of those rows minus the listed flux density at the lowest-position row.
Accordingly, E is -0.1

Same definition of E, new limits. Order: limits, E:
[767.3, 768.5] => 0.4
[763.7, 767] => -1.2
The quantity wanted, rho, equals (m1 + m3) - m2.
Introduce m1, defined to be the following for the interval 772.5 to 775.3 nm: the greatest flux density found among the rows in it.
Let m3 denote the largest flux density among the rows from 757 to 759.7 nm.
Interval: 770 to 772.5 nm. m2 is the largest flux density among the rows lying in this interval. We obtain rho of 15.1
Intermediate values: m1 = 13.64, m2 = 13.17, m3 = 14.6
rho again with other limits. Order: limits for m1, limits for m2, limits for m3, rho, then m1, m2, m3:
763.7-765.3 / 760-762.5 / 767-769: 13.4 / 13.7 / 13.75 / 13.41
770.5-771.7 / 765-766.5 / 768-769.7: 13.1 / 13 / 13.32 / 13.39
